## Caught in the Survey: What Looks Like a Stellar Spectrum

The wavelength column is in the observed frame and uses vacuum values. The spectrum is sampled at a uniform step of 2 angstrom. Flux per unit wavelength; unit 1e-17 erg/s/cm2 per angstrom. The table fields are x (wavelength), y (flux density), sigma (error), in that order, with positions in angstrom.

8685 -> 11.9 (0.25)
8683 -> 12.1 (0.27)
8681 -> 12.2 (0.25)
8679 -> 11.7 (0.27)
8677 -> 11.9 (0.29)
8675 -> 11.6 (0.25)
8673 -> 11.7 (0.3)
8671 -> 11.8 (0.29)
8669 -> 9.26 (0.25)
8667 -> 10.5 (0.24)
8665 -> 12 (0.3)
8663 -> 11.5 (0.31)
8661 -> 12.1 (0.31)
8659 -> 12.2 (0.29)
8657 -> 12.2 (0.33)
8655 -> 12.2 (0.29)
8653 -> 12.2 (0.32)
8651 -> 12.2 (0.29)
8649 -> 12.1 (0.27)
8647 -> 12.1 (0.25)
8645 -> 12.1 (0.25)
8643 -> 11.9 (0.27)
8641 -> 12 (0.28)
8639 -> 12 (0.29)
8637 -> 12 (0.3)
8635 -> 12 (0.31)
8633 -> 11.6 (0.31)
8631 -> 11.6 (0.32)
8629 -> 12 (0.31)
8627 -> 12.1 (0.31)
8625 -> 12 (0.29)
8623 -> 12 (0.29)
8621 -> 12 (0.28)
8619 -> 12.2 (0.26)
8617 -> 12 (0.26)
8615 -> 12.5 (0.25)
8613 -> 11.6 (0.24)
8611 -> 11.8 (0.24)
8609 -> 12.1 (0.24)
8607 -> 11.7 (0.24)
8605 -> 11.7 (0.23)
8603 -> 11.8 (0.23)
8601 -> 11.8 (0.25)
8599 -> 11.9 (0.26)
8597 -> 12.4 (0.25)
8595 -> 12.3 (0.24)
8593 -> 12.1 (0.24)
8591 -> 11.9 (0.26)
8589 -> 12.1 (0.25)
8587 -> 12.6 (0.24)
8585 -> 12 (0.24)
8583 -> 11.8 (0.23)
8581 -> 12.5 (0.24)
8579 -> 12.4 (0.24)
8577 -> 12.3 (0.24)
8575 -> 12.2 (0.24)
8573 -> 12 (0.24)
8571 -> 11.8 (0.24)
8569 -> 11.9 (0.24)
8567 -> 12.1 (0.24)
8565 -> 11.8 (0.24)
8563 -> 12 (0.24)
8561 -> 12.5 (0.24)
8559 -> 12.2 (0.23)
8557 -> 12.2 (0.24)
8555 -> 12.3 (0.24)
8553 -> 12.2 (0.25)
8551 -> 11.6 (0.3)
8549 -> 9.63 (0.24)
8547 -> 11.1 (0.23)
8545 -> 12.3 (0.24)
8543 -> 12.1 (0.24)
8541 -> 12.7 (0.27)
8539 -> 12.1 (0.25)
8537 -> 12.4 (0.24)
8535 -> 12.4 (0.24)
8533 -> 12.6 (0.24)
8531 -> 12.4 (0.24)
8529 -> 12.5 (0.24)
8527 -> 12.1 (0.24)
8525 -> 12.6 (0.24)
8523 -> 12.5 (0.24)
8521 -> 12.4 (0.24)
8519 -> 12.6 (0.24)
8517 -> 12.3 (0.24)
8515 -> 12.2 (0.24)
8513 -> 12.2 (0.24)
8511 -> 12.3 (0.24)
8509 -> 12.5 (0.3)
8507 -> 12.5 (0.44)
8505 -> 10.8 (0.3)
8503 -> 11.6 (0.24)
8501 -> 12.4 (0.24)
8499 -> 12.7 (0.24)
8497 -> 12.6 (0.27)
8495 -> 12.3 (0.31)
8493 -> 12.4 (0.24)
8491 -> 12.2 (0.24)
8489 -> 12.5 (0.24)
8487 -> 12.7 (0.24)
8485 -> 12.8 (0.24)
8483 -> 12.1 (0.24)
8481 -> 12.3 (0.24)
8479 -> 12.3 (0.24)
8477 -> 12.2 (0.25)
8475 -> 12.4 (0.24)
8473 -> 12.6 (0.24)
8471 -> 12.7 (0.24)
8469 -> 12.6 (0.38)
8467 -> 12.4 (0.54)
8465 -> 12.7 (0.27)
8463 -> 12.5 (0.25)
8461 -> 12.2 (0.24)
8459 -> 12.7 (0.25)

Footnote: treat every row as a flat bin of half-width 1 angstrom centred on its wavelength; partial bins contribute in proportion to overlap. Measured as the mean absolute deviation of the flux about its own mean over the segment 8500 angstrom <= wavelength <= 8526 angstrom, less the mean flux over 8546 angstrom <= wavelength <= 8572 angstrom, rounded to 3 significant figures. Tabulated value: -11.5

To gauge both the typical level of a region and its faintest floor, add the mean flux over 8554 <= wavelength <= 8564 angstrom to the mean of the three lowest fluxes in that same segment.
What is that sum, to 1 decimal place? 24.4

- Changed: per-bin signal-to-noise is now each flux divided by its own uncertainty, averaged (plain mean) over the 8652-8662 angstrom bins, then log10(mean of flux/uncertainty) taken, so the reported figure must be 1.60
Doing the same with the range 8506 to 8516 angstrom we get 1.65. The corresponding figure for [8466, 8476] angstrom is 1.63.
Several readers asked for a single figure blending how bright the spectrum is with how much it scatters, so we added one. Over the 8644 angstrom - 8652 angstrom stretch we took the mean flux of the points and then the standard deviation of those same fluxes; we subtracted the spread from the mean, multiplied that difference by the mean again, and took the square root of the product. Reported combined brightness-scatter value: 12.10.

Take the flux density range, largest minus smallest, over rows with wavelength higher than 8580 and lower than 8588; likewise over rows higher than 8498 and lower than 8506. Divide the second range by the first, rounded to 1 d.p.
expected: 2.4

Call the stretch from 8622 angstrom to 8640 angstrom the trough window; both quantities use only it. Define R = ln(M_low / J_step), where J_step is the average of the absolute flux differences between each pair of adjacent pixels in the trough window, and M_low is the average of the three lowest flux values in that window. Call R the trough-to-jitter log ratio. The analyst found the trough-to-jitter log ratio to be 4.5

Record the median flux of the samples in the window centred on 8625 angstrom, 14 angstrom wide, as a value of 12.0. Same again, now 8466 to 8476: 12.6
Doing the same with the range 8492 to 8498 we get 12.4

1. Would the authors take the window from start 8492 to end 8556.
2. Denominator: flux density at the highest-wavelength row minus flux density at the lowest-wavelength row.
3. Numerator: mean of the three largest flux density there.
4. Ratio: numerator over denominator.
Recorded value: -127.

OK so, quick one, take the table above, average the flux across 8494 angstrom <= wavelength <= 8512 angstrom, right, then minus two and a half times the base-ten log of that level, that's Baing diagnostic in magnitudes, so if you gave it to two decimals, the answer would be -2.71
